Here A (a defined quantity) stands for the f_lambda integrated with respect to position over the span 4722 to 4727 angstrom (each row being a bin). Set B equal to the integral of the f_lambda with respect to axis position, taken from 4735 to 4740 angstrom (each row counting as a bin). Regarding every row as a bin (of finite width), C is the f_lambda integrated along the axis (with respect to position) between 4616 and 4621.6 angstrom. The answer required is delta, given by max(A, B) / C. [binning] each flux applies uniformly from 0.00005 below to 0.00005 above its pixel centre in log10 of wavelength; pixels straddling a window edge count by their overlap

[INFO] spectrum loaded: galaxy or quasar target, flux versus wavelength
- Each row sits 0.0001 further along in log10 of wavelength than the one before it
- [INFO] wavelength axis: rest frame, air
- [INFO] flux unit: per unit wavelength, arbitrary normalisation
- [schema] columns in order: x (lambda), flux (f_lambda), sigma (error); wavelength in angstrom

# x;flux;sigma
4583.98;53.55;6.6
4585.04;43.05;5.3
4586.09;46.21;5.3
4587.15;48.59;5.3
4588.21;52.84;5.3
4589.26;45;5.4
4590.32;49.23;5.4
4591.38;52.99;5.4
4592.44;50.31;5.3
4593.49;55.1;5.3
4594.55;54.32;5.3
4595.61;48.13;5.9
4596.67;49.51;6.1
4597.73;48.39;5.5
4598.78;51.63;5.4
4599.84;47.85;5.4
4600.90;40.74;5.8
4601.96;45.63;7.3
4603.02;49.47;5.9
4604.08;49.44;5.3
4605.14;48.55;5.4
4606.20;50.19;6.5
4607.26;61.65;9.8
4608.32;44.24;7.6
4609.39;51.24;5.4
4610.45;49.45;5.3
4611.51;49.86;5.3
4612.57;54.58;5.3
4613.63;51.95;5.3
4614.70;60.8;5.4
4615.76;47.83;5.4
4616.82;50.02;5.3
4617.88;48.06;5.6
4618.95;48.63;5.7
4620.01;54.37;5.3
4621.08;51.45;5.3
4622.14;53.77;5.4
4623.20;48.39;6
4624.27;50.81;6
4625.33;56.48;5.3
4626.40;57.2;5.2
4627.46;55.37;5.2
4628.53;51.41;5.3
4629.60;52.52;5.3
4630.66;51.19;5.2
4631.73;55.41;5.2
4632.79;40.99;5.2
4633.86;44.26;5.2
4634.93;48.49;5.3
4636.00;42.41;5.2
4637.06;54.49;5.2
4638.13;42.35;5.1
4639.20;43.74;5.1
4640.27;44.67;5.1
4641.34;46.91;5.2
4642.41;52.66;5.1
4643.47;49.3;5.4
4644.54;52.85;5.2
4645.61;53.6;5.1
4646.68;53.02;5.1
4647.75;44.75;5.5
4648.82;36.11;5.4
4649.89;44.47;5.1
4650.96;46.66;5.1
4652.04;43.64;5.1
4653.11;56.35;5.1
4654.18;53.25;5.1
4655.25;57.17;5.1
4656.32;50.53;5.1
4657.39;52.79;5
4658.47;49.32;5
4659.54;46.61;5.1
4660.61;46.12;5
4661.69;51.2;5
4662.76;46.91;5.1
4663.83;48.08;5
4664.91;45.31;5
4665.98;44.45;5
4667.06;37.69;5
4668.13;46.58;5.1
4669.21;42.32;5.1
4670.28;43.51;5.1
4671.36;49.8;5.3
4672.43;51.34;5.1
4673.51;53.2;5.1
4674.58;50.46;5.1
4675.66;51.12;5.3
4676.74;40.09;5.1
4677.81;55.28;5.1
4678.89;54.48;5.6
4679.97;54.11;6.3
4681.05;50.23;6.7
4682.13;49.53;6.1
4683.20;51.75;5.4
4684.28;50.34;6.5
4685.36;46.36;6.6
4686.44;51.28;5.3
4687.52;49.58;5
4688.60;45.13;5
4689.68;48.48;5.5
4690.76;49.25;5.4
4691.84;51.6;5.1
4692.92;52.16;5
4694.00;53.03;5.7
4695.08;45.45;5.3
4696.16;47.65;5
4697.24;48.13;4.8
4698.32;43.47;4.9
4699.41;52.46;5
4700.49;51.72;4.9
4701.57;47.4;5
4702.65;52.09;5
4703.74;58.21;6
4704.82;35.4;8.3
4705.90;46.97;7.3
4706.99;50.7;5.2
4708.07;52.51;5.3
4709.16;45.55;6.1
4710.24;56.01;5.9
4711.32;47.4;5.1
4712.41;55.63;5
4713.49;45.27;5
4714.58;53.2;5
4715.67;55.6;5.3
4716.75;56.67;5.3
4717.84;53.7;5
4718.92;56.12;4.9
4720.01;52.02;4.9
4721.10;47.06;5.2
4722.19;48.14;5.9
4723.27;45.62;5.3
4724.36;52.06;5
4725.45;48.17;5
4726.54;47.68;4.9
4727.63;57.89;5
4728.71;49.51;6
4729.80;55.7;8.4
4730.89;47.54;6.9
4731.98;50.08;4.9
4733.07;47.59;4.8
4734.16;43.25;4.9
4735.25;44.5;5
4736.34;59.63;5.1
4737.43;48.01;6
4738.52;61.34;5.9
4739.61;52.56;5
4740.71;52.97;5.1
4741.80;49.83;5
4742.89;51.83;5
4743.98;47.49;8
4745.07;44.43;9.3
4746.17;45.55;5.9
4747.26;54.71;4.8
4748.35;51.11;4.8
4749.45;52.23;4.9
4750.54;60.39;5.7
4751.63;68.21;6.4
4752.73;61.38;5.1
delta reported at 0.954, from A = 242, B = 269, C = 282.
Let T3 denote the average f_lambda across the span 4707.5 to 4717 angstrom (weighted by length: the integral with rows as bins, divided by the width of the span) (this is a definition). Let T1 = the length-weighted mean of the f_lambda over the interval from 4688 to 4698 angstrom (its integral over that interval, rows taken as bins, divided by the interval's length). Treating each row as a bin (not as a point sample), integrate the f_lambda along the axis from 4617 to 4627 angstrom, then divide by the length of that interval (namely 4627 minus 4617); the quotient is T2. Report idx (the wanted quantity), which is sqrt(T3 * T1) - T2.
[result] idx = -1.7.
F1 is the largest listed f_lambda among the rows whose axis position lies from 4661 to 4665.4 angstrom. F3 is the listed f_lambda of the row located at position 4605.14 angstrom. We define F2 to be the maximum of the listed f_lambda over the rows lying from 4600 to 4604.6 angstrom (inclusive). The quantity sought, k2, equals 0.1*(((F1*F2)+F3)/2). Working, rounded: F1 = 51.2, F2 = 49.47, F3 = 48.55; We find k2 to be 129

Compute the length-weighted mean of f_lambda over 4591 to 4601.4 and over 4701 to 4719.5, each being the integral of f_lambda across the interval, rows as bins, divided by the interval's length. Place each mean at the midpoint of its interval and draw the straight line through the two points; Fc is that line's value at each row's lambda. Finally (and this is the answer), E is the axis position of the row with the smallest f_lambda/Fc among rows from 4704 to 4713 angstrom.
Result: 4704.82 angstrom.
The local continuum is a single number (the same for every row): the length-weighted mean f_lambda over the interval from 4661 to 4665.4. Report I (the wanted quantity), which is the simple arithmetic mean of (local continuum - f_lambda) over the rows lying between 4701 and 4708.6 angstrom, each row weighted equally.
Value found -1.3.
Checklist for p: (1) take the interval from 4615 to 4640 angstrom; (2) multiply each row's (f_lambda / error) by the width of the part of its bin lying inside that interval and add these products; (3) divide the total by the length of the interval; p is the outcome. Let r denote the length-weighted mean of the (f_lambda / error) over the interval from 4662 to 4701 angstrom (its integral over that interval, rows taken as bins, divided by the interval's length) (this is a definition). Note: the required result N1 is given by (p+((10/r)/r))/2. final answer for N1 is 4.75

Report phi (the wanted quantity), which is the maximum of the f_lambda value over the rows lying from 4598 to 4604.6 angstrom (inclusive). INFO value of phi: 51.63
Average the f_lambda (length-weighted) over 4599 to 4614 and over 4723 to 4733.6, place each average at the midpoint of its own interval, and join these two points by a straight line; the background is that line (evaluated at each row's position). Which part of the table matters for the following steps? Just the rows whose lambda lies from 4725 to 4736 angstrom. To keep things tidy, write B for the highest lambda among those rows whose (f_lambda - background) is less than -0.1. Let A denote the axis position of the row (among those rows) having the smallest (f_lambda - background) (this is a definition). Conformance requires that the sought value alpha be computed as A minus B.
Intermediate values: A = 4734.16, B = 4735.25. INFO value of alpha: -1.1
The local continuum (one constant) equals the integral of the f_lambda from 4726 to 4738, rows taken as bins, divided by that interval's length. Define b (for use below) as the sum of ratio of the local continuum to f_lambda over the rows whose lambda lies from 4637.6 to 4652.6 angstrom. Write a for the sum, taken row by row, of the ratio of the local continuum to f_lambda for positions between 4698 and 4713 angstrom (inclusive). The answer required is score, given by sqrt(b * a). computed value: 14.8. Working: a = 14.4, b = 15.2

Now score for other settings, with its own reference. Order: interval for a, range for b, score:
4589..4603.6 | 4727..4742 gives 14.1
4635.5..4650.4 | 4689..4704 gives 14.6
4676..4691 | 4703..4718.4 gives 14.1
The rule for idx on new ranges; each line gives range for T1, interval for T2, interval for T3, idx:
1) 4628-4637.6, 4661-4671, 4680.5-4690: 3.9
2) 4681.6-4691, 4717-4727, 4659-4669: -2.9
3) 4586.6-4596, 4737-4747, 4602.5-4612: 0.0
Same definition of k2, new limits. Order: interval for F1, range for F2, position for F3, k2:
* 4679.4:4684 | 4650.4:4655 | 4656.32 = 155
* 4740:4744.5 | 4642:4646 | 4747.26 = 145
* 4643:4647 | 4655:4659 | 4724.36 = 156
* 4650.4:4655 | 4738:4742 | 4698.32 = 175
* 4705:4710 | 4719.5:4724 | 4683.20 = 139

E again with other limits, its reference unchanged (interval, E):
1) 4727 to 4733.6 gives 4730.89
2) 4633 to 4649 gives 4648.82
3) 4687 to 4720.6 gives 4704.82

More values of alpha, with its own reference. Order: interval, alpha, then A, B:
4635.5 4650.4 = -1.1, 4648.82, 4649.89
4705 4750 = -12.0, 4734.16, 4746.17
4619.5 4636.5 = -3.2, 4632.79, 4636.00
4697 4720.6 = -8.7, 4704.82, 4713.49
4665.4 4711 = -4.3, 4704.82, 4709.16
